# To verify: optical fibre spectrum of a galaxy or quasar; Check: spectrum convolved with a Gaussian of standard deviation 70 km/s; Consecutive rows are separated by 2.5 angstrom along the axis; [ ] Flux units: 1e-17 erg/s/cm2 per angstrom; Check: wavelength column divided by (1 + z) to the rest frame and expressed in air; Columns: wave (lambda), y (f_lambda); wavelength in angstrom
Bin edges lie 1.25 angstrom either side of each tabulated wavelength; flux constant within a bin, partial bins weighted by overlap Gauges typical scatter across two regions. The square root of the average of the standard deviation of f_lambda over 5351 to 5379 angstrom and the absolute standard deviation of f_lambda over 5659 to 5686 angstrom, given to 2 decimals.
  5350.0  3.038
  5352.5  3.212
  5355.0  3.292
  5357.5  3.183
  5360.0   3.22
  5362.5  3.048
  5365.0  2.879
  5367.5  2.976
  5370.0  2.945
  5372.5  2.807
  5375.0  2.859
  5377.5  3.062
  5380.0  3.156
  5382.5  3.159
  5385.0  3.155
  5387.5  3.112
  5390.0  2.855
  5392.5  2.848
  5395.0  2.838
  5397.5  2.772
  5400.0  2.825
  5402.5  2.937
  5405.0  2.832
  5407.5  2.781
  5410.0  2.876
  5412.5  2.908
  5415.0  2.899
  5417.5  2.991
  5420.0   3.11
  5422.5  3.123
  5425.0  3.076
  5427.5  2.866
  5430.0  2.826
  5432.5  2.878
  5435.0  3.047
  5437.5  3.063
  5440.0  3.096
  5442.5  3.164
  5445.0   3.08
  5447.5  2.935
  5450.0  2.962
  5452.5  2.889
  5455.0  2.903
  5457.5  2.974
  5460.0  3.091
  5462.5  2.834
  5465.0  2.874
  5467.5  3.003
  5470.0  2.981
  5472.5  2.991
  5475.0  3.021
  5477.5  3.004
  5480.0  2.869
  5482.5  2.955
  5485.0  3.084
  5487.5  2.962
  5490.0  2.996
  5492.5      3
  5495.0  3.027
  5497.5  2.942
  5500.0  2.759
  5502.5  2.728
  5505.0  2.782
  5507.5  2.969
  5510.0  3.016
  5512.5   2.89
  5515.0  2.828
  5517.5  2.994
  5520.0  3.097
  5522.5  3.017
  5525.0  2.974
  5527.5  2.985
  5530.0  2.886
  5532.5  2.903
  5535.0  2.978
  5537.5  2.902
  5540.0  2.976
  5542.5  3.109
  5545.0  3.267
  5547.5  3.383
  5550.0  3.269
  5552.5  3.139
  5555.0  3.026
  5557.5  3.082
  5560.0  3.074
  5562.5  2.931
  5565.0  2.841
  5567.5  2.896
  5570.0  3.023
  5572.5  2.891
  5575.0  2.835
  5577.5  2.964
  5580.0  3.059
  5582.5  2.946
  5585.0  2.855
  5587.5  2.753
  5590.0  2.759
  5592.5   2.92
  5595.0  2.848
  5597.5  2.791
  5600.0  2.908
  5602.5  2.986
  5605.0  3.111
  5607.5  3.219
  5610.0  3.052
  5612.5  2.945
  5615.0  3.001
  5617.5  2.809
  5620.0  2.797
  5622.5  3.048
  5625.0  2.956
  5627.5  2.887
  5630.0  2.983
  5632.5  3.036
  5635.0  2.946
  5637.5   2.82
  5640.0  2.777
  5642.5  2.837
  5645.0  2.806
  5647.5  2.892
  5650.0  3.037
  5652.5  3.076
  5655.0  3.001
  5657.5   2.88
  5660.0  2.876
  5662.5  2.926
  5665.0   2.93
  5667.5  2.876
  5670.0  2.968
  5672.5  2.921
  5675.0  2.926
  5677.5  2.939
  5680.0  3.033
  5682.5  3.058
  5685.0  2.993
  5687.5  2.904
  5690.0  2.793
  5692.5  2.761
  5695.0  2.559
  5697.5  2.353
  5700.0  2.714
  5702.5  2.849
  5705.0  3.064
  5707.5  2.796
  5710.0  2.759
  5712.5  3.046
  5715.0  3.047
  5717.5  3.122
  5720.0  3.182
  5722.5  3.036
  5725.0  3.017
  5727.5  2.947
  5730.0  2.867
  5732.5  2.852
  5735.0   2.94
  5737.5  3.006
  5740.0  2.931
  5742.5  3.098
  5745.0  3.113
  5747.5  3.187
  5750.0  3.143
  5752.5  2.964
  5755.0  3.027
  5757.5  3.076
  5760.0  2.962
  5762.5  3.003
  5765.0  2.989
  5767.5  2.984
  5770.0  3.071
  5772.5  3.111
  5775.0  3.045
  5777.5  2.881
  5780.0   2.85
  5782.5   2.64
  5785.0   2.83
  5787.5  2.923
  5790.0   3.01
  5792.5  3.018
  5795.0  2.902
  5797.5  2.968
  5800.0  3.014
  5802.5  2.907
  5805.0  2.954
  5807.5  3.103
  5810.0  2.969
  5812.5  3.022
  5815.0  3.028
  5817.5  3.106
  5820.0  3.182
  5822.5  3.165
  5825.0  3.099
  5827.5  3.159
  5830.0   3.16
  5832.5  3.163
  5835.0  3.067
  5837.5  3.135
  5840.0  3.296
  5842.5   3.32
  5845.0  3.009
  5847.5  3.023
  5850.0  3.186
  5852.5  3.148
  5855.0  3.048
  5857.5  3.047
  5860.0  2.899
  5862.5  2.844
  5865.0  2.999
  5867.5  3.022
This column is 0.33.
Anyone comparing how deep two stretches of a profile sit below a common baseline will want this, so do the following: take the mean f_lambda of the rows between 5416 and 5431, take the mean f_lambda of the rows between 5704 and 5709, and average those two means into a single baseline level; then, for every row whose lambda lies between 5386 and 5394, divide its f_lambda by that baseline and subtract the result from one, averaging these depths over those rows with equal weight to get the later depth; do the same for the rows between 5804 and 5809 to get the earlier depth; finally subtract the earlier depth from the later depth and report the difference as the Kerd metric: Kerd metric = 0.030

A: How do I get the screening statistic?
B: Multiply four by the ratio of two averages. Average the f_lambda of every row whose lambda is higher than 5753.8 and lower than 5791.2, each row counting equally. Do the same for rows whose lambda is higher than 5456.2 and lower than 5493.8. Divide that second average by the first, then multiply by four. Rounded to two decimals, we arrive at 4.02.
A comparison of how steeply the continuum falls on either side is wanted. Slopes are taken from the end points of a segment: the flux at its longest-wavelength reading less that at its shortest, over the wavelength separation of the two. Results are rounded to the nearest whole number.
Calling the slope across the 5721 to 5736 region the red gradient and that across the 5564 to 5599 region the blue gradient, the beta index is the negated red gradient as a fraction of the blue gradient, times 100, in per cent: -499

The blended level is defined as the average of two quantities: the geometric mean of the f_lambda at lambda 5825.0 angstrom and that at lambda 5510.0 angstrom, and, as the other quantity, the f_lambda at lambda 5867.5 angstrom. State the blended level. 3.04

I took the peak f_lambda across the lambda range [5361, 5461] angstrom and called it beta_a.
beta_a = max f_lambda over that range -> 3.164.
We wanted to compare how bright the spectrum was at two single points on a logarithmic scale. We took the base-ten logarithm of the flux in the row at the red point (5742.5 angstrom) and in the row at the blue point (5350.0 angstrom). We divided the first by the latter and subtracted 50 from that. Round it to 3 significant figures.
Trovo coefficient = -49.0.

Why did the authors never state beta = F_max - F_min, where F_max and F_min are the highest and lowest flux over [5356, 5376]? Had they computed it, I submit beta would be 0.41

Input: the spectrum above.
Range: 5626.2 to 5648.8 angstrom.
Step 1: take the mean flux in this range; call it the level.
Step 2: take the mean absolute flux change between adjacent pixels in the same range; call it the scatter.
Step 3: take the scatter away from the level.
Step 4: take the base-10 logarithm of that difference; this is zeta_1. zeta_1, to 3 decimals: 0.449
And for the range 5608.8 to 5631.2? 0.452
